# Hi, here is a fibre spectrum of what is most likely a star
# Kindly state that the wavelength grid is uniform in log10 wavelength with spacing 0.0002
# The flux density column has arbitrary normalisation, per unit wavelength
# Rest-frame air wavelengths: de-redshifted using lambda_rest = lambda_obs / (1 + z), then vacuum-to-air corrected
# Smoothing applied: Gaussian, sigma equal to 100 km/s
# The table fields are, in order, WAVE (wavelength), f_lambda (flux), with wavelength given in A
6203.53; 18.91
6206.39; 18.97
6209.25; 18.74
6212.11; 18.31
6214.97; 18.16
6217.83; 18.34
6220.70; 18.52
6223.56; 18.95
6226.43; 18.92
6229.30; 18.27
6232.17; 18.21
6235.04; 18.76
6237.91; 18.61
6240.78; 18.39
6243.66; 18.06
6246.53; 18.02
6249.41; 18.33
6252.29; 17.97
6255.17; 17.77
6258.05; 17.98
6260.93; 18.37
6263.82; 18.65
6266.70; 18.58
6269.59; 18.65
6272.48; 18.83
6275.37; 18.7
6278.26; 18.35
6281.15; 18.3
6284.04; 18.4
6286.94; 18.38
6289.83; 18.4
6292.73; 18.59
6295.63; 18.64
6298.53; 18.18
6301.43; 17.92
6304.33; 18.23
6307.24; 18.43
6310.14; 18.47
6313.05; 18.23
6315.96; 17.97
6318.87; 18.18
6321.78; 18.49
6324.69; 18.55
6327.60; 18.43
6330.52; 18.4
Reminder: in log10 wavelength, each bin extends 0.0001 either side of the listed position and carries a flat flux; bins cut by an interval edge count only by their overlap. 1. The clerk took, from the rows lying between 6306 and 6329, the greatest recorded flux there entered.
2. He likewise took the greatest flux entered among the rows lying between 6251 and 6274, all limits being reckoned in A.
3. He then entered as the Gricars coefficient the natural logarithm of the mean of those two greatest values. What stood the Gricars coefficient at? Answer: 2.93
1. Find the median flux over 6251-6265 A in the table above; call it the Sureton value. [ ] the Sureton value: 17.98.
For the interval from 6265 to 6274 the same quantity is 18.65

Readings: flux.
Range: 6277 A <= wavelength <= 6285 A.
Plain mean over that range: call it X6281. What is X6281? 18.4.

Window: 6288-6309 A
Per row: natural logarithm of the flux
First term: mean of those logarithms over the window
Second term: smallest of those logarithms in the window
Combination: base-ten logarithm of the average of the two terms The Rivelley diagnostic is 0.462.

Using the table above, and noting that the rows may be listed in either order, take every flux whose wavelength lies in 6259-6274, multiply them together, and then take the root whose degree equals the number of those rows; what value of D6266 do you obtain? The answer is 18.6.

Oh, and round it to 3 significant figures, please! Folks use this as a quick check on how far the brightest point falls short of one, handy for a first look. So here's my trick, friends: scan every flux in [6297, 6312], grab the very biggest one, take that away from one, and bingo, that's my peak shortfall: -17.5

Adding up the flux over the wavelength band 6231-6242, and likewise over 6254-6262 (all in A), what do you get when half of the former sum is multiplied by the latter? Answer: 2002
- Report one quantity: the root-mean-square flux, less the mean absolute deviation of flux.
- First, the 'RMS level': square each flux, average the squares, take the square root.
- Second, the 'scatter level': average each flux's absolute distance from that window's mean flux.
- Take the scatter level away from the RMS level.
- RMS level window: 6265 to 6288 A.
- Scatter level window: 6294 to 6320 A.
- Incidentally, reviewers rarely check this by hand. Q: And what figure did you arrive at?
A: 18.35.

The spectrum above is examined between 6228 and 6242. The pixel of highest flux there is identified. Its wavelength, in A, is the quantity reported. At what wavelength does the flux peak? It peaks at 6235.04 A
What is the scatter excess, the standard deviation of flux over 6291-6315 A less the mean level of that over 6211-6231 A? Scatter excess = -18.3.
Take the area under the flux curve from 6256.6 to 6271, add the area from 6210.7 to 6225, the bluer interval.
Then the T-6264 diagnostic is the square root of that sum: 23.0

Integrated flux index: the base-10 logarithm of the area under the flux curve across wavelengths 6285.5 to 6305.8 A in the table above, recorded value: 2.571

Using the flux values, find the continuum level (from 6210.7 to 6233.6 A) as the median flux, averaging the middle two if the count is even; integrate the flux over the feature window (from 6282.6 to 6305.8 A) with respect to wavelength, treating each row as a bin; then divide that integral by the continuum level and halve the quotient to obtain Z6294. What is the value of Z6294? 11.6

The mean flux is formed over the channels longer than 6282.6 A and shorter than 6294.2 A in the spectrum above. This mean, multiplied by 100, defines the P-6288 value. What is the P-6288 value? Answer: 1844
